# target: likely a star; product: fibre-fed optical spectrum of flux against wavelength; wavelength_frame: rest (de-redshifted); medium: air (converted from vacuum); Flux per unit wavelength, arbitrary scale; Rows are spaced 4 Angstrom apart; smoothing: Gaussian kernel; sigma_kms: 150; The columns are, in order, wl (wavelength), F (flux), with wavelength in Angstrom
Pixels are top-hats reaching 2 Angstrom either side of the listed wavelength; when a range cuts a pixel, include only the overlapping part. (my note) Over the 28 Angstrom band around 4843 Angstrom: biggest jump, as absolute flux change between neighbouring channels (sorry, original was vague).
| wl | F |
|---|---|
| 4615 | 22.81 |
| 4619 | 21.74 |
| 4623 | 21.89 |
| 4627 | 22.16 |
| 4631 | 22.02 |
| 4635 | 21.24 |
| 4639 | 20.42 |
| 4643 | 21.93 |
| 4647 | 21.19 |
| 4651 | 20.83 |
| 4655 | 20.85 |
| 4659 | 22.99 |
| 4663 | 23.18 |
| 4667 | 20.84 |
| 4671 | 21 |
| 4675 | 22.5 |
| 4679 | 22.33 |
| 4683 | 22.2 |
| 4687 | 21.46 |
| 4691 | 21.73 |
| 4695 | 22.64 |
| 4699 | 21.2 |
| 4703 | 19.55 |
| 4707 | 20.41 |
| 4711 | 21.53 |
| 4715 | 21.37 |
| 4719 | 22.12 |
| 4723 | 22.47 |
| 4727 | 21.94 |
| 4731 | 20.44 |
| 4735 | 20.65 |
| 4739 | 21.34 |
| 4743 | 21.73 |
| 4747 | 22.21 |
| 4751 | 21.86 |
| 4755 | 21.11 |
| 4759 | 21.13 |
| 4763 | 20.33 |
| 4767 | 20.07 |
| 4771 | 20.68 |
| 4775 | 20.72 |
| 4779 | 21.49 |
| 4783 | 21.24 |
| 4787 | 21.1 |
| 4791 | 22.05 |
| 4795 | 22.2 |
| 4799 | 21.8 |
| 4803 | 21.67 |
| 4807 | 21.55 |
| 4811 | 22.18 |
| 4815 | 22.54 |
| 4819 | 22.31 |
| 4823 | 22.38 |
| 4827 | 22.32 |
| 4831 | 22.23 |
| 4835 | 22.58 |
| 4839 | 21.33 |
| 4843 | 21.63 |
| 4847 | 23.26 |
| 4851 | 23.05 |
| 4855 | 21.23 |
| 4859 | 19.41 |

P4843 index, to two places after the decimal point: 1.82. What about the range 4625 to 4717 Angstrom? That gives 2.34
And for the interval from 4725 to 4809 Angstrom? 1.50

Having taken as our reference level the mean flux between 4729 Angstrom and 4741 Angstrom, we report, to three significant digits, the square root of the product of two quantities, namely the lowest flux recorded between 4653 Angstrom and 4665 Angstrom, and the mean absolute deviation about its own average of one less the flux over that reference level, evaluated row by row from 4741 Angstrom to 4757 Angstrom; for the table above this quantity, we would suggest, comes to 0.556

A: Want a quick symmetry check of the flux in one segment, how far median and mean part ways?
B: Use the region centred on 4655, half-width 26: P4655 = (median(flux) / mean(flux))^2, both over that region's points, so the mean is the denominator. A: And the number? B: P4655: 0.96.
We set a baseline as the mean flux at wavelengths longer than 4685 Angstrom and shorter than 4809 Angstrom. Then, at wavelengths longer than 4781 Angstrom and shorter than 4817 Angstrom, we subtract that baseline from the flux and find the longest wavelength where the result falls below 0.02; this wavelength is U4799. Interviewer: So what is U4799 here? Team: 4787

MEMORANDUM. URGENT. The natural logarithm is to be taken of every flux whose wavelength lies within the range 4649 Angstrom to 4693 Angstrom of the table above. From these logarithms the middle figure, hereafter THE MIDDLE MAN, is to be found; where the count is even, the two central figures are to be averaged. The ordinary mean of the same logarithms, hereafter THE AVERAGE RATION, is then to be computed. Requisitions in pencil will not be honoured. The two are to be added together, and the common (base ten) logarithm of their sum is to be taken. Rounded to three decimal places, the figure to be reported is 0.790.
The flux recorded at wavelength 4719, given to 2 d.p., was 22.12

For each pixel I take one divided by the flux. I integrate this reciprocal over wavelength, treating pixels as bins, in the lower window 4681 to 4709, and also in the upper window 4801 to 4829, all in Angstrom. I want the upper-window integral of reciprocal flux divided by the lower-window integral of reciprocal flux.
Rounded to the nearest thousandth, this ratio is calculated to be 0.961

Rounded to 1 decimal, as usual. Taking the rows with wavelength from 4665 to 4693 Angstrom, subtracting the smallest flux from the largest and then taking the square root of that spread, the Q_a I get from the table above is 1.3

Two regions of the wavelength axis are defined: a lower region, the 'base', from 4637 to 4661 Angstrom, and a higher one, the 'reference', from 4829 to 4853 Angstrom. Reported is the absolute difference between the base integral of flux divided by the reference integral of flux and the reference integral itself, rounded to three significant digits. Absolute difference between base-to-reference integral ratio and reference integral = 535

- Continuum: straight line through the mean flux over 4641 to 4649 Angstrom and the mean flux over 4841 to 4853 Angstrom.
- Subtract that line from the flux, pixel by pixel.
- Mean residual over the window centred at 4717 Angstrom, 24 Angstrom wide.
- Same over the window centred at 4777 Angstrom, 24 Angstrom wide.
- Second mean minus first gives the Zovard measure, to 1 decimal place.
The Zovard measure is -1.1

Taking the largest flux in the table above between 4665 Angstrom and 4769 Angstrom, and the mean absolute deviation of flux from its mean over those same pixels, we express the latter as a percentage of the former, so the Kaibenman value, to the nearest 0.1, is 2.9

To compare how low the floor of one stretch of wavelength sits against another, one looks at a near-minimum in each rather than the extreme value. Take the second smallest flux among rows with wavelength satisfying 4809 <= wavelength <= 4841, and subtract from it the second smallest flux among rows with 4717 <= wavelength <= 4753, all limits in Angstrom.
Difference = 1.5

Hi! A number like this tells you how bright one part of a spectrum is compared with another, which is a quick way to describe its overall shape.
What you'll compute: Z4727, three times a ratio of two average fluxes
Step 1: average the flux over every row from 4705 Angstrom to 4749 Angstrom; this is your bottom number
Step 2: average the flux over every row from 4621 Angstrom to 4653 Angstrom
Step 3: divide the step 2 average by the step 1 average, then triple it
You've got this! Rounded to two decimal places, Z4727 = 3.00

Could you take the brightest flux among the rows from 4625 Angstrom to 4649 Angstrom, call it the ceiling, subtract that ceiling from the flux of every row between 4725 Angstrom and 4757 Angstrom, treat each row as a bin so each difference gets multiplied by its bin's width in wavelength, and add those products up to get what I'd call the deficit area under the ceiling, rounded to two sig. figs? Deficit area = -24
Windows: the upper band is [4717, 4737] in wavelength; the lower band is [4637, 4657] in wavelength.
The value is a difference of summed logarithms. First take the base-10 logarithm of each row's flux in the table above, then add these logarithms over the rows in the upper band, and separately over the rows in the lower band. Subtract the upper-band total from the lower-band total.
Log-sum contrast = -0.048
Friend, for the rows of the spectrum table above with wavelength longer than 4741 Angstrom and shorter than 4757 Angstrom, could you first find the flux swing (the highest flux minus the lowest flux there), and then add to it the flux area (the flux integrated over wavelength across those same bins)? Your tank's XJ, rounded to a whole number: 349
